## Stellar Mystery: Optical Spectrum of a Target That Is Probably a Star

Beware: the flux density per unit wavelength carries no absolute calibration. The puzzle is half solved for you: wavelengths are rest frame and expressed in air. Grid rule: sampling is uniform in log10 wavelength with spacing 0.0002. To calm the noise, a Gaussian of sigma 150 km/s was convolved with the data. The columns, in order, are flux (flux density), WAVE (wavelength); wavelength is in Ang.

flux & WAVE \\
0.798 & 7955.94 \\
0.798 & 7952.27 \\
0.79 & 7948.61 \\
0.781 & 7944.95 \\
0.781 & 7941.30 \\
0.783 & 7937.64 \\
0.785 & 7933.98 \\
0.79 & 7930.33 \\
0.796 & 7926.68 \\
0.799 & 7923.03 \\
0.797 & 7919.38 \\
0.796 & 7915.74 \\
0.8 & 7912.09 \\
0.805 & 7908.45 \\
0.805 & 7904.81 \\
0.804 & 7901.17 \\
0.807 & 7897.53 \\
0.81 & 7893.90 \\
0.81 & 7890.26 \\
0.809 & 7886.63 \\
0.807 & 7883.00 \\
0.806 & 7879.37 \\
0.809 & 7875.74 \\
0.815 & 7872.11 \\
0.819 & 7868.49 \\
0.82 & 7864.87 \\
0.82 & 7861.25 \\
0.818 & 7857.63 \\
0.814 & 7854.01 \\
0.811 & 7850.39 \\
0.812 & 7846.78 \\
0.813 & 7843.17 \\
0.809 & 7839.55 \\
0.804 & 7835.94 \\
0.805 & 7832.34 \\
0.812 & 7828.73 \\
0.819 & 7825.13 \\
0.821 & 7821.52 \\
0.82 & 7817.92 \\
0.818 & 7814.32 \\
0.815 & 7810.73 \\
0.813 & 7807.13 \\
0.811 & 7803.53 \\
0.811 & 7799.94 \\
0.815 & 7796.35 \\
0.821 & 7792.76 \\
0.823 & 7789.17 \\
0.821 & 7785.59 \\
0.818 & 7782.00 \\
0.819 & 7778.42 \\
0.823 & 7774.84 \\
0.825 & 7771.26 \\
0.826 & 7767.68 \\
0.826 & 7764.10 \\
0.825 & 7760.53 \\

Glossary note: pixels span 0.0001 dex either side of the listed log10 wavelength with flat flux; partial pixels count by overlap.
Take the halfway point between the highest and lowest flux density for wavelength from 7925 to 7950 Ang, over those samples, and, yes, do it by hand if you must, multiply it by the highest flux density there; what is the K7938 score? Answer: 0.628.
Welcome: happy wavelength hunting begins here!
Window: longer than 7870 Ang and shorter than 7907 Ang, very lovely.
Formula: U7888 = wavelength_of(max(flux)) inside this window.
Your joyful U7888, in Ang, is 7872.11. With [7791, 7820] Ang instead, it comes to 7792.76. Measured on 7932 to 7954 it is 7952.27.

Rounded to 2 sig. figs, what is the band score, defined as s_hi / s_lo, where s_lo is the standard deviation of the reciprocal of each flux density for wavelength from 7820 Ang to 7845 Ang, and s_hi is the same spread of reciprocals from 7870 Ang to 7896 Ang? 0.45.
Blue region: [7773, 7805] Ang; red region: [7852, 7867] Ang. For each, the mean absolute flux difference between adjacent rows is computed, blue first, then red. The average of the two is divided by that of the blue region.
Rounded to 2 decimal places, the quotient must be 0.86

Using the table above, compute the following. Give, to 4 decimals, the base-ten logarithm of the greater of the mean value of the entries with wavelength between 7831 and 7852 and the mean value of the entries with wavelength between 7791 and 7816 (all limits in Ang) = -0.0889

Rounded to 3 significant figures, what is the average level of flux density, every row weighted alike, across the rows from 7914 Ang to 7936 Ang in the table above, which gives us 0.794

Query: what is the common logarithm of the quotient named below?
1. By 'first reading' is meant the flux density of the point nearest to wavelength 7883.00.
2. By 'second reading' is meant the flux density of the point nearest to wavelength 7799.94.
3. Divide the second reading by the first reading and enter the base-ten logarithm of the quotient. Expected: 0.0021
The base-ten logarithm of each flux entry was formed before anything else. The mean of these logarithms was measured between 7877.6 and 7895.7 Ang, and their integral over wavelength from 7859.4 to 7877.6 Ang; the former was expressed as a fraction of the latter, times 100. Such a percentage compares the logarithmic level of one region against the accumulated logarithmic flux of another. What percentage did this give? 5.8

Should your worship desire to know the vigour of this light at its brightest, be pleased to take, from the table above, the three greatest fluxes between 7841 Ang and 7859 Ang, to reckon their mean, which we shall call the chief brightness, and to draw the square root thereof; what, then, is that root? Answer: 0.903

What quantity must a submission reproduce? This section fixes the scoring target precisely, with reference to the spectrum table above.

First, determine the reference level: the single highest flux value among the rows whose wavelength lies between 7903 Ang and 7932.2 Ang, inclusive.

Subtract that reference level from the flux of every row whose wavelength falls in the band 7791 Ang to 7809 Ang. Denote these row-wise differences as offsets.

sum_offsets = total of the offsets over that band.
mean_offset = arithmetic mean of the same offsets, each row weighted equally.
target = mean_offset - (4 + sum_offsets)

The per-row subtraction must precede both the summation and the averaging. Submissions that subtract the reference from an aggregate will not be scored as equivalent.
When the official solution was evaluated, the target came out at -4.037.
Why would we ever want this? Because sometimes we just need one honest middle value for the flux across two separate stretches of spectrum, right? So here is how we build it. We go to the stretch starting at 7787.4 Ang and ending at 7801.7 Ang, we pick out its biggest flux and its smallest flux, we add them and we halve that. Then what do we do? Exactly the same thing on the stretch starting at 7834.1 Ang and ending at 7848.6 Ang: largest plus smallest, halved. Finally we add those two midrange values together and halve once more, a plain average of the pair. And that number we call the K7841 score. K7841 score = 0.813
